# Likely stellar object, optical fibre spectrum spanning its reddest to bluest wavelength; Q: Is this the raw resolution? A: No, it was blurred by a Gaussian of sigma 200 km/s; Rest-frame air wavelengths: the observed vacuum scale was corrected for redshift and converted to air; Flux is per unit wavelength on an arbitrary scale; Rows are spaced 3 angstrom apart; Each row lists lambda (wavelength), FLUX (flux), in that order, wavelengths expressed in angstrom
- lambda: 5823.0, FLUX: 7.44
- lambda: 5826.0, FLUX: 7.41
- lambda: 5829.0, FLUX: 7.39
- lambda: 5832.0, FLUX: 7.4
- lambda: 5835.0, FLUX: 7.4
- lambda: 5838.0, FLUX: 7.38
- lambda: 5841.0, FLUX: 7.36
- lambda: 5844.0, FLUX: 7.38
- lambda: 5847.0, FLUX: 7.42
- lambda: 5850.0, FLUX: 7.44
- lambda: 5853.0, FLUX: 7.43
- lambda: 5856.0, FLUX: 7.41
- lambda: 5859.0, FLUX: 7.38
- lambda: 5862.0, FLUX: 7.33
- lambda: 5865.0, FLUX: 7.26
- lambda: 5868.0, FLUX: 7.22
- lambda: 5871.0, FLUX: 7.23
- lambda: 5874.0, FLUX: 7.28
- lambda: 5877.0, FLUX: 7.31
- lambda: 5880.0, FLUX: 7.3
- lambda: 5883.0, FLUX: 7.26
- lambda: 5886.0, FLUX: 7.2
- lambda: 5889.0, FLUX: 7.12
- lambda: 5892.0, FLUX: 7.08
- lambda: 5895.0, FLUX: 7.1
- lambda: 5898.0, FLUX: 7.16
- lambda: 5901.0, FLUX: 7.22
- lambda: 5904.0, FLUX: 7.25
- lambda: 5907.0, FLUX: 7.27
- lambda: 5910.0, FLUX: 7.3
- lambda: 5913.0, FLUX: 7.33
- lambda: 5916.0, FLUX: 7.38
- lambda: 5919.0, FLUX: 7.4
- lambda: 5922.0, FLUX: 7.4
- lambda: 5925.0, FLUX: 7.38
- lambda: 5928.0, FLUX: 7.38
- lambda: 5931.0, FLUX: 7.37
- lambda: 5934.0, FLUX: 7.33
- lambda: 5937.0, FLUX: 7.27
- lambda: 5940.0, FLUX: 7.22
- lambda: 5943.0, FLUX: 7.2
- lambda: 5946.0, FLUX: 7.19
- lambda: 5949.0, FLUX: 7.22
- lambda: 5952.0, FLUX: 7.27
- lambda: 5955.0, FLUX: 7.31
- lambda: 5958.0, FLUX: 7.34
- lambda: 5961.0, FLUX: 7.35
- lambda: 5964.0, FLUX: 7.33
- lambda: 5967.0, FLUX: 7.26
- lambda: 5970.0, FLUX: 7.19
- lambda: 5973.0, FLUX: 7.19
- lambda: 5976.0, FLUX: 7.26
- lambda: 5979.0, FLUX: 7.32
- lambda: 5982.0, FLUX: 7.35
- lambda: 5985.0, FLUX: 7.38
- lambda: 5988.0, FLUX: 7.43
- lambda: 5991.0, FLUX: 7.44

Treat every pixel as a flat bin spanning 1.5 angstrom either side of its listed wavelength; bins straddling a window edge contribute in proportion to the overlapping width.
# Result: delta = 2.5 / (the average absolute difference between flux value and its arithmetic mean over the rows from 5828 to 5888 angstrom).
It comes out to 38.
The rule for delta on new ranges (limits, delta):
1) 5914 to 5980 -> 39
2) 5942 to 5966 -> 44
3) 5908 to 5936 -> 87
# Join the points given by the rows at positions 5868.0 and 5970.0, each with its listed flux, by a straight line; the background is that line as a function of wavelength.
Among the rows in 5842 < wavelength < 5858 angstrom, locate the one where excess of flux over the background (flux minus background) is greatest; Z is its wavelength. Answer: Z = 5850.0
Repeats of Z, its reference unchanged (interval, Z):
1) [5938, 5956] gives 5955.0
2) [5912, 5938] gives 5922.0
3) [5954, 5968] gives 5961.0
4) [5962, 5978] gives 5964.0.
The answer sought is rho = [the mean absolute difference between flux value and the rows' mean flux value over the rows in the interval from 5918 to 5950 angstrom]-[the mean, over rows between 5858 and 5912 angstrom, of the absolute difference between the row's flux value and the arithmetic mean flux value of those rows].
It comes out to 0.015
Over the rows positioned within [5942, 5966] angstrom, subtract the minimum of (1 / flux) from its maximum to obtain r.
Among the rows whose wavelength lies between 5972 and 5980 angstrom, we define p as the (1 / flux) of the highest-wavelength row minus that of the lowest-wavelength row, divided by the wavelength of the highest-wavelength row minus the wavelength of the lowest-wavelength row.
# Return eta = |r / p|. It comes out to 7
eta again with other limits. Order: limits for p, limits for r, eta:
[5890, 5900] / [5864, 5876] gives 4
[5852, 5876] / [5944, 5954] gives 12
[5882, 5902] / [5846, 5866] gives 79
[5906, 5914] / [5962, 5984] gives 16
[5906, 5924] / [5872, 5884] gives 6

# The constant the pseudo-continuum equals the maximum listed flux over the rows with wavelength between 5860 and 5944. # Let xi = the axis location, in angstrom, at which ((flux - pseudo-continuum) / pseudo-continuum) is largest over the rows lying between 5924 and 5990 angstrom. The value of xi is 5988.0 angstrom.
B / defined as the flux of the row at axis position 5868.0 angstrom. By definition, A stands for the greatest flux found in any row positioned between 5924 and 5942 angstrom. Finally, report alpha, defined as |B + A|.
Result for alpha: 14.6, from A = 7.38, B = 7.22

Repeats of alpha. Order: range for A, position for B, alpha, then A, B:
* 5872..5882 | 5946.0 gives 14.5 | 7.31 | 7.19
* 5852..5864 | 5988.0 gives 14.9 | 7.43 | 7.43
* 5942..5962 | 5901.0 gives 14.6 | 7.35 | 7.22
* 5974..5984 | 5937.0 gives 14.6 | 7.35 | 7.27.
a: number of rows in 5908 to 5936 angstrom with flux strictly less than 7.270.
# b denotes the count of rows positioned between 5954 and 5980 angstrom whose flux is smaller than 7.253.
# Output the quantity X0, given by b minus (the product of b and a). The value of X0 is 2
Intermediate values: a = 0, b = 2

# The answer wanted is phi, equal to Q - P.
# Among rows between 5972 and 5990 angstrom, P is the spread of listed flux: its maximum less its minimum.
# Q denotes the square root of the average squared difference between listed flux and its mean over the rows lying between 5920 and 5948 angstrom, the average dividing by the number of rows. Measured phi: -0.160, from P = 0.240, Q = 0.080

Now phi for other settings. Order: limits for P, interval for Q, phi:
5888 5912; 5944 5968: -0.165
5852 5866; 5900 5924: -0.105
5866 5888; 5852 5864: -0.072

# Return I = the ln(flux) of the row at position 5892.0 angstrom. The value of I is 1.96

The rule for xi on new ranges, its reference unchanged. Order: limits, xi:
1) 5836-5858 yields 5850.0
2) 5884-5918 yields 5916.0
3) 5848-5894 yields 5850.0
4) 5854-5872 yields 5856.0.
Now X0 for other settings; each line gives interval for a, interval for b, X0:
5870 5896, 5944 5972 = -15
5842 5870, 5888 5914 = -6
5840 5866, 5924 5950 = 0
